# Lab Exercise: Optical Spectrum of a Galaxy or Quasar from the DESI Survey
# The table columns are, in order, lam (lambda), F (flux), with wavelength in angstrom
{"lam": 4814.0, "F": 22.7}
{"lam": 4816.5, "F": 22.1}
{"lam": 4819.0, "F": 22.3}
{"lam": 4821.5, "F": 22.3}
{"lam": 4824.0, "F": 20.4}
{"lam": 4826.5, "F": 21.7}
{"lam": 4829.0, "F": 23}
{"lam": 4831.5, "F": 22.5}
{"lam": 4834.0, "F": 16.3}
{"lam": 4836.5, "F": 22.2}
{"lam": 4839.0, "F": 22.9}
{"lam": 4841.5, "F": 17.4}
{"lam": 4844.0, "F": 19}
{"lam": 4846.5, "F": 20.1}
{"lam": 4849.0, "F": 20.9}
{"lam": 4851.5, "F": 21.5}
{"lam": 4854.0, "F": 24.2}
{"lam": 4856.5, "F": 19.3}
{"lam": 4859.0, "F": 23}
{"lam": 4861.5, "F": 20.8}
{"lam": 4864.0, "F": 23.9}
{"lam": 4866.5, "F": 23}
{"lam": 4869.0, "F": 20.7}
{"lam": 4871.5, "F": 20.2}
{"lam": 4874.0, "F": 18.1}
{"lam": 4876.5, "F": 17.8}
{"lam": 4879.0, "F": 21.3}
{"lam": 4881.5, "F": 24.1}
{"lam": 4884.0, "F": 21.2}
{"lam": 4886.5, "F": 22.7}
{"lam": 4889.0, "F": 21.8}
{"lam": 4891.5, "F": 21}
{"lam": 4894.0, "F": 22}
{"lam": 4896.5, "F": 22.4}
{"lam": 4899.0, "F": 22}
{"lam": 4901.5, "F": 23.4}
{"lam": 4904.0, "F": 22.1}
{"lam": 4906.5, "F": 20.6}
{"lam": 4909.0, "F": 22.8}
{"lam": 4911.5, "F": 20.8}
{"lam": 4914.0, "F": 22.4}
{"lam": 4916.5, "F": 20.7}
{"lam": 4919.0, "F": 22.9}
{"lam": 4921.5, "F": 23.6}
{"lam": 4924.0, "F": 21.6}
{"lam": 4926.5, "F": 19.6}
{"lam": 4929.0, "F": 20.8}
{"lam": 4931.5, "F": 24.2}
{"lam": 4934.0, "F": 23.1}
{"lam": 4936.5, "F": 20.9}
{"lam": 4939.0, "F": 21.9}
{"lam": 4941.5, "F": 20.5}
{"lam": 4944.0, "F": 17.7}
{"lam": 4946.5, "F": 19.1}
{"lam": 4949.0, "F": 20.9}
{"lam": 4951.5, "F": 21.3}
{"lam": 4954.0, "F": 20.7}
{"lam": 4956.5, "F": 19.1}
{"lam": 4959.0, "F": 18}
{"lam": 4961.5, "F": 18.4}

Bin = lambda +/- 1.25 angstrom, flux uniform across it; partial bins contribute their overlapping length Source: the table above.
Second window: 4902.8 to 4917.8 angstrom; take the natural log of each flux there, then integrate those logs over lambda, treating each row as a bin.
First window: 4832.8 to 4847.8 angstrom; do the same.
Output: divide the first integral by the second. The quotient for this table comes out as 0.97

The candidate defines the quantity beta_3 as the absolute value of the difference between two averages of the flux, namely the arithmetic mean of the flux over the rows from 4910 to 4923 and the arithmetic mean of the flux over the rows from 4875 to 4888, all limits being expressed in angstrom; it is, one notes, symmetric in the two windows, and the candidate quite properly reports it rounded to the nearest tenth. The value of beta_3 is 0.7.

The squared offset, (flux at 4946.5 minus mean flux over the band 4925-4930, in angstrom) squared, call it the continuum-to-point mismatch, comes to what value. 1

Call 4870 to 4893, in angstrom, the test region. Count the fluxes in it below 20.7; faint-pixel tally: 3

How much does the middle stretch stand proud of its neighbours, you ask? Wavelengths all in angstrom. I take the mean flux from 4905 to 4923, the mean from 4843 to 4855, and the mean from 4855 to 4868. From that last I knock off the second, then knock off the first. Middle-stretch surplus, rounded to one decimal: -21.1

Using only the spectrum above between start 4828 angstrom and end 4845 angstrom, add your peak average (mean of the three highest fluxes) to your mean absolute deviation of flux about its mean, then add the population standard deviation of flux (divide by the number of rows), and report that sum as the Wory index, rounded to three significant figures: 27.9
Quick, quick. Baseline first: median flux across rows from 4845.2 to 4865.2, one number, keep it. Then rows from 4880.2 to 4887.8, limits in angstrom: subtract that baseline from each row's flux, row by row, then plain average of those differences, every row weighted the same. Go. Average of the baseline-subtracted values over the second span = 1.5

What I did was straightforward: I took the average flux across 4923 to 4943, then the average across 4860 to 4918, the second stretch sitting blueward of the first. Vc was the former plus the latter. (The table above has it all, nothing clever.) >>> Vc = 43.1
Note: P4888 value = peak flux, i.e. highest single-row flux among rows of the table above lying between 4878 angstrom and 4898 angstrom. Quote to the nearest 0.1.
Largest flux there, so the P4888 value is 24.1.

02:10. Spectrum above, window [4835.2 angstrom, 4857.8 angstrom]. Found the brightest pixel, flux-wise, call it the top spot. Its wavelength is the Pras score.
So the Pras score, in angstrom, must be 4854.0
